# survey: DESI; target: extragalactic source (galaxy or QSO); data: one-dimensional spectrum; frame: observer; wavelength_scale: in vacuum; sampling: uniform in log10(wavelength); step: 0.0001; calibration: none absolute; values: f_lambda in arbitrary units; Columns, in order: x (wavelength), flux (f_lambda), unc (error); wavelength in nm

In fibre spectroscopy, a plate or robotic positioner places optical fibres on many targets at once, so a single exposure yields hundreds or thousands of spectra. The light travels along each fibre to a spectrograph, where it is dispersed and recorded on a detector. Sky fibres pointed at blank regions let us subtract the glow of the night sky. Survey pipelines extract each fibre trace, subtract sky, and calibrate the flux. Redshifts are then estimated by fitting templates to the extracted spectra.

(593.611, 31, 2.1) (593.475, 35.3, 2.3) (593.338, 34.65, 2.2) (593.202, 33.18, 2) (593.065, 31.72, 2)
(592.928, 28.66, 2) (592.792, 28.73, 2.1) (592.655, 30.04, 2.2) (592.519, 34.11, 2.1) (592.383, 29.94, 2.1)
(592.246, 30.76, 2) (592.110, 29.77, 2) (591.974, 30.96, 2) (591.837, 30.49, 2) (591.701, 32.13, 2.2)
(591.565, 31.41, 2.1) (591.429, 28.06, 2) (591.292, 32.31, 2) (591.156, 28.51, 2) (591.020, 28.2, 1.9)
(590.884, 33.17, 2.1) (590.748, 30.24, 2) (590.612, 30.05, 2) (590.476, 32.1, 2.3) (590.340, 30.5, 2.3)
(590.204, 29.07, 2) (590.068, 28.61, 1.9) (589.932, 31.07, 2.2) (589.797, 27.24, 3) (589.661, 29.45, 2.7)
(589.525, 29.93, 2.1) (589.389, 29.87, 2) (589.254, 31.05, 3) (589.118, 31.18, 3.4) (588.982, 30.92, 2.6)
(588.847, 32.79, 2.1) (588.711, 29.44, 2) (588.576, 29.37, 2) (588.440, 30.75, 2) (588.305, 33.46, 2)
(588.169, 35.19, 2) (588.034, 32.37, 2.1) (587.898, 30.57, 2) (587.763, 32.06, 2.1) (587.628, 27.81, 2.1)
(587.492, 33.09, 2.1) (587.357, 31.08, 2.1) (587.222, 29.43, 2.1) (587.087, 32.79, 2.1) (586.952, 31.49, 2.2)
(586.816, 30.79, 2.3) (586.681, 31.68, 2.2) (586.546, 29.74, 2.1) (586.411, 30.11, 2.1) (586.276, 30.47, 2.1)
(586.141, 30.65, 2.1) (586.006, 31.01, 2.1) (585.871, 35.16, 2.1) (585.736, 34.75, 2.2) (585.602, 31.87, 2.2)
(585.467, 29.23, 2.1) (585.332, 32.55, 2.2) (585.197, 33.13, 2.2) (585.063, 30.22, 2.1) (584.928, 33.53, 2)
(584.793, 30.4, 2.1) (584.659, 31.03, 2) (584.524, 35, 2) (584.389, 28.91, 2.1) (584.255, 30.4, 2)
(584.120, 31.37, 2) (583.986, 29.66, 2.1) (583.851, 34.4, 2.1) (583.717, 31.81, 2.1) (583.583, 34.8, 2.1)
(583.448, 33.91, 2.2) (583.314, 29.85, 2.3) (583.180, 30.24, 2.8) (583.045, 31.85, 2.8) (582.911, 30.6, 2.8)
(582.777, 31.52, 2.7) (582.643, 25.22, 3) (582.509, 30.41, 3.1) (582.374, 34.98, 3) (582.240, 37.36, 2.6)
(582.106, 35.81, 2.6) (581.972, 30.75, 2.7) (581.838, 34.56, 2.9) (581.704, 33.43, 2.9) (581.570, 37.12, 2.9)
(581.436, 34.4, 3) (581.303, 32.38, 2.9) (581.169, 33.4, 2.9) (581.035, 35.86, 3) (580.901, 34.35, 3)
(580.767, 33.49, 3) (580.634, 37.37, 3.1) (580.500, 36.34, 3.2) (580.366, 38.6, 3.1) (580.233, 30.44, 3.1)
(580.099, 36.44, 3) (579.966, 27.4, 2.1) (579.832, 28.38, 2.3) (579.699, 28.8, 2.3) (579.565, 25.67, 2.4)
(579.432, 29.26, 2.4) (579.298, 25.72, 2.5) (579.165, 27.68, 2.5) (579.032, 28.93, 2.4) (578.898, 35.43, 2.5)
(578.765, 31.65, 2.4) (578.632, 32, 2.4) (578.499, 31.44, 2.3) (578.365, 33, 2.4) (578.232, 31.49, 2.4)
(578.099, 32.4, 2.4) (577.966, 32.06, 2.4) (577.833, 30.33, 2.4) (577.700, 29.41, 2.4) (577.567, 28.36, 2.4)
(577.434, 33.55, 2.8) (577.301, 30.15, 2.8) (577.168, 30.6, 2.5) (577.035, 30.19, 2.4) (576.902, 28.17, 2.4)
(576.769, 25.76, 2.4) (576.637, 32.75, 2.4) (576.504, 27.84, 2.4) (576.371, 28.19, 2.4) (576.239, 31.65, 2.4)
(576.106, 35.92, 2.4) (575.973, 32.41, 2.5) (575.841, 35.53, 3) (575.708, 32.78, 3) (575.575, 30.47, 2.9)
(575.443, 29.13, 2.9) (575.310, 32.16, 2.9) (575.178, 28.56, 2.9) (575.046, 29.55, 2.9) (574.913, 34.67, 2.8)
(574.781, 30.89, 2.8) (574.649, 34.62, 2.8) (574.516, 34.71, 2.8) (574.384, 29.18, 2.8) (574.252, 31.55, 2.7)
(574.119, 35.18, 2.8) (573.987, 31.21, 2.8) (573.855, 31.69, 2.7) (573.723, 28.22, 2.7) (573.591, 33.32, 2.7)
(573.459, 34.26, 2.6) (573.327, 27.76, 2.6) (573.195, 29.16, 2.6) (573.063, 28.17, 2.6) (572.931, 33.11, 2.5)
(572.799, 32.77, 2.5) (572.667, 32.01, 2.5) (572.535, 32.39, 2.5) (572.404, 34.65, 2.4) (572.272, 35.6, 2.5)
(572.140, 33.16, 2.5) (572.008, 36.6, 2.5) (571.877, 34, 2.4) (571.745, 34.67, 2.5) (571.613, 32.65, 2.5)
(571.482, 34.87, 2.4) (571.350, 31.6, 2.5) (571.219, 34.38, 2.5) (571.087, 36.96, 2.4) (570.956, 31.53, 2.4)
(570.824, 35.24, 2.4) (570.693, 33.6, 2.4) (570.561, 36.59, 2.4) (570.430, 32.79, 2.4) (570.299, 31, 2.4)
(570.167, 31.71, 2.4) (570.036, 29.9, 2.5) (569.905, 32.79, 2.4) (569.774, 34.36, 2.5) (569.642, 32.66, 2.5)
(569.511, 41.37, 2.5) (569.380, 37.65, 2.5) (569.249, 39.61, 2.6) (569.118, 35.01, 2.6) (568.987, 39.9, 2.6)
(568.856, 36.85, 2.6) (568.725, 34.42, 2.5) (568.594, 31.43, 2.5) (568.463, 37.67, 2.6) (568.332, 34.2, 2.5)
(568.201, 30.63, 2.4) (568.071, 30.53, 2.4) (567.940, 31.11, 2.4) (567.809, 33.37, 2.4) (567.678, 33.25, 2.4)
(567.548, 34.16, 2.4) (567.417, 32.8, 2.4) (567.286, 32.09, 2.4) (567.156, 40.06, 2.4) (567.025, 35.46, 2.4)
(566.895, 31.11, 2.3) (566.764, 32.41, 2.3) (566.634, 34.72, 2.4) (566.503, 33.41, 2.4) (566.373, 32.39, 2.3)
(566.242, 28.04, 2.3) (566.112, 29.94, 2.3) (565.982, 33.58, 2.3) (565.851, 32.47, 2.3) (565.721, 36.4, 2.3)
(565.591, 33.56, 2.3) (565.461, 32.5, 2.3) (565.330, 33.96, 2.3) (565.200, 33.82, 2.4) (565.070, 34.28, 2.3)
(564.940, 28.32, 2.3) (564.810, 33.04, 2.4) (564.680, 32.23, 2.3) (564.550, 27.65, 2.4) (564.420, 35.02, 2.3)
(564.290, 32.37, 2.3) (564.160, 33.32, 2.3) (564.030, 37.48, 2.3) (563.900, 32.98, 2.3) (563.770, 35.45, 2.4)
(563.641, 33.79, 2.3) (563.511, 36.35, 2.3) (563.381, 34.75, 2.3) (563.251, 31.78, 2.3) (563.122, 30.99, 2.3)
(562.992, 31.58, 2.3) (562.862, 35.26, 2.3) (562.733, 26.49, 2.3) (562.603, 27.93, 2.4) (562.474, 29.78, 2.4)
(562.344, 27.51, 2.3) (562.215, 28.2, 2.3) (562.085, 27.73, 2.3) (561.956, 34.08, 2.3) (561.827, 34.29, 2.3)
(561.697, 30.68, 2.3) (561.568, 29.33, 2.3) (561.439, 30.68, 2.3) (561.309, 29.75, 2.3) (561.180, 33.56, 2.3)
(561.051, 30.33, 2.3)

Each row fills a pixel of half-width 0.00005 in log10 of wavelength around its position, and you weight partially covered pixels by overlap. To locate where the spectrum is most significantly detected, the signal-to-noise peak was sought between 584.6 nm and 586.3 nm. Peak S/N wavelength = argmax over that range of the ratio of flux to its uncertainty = 584.928 nm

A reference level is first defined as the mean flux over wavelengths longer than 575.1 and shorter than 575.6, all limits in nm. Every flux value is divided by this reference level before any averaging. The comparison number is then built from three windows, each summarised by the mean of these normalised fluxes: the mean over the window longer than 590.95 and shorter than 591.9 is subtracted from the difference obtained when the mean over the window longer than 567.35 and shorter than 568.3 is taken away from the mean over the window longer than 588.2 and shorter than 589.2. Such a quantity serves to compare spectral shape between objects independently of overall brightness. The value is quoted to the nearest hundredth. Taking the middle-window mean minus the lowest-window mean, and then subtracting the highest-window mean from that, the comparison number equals -1.04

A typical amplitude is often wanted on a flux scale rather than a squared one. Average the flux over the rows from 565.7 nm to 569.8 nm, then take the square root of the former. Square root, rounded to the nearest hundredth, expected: 5.84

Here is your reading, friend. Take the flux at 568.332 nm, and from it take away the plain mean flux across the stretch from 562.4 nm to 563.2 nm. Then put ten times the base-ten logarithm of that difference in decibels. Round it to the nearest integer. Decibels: 6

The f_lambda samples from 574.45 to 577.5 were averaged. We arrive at 31.3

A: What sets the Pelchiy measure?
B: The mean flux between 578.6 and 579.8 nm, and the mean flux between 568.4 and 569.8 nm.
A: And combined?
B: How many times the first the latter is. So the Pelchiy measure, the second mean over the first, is 1.24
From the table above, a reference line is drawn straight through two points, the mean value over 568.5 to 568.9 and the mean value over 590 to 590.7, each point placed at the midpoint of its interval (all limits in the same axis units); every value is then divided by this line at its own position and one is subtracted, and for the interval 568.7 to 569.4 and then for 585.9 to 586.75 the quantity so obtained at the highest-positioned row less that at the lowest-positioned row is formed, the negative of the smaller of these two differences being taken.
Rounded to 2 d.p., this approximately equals -0.03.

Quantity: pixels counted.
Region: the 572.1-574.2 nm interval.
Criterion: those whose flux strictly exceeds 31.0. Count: 12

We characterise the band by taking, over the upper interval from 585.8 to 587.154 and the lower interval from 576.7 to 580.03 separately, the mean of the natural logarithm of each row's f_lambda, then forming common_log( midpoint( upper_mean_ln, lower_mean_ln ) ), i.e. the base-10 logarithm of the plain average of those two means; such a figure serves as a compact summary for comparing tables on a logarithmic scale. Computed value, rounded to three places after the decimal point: 0.534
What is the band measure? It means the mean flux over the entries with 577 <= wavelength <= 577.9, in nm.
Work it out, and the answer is 30.4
